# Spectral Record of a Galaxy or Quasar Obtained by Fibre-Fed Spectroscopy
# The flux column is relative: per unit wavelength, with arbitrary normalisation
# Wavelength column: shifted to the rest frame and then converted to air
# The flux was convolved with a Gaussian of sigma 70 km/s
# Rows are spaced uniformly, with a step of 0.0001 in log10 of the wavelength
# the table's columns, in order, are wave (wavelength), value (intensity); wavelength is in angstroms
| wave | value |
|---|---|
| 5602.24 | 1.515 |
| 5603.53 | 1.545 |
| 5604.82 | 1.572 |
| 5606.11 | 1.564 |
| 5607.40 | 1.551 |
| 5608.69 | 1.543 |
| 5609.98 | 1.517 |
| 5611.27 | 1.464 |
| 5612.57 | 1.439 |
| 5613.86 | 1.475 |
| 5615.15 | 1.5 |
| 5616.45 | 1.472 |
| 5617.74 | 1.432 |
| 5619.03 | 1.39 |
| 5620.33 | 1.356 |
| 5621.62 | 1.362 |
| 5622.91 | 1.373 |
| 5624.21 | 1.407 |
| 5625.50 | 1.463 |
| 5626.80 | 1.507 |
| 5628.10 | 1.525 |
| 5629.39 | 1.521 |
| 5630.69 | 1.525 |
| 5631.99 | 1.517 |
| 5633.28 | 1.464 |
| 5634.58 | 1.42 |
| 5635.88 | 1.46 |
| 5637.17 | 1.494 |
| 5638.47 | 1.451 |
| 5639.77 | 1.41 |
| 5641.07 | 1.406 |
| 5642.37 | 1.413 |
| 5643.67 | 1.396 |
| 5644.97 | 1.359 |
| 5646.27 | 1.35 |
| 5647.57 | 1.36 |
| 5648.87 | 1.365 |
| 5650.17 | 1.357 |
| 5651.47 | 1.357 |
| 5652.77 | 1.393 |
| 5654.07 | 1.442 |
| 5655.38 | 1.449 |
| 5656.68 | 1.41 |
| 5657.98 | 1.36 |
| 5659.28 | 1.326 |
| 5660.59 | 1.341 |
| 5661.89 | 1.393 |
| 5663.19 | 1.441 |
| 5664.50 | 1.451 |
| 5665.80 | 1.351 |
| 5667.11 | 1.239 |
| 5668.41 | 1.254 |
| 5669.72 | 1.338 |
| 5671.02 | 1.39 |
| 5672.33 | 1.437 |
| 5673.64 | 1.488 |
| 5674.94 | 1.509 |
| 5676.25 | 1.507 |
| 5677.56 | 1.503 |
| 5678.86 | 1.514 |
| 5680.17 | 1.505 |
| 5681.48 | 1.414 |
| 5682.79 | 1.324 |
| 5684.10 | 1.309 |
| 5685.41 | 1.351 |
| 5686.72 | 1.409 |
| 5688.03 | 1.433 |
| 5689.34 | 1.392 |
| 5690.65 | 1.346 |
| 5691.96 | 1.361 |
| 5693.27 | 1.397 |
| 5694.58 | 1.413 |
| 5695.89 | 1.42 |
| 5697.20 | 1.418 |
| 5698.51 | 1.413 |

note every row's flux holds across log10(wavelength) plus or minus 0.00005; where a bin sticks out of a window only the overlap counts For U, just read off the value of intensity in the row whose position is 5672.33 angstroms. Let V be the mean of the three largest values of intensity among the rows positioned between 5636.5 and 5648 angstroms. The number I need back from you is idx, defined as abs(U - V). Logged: 0.016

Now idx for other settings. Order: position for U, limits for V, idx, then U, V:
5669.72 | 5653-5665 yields 0.109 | 1.338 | 1.45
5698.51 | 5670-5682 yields 0.097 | 1.413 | 1.51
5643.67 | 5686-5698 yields 0.028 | 1.396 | 1.42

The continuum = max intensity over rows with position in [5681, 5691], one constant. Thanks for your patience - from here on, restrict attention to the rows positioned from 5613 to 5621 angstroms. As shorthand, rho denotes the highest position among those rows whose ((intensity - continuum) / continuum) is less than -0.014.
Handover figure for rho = 5620.33 angstroms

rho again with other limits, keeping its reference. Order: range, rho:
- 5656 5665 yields 5661.89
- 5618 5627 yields 5624.21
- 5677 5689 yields 5686.72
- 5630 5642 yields 5641.07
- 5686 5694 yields 5693.27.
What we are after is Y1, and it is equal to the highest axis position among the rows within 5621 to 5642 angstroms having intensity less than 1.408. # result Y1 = 5641.07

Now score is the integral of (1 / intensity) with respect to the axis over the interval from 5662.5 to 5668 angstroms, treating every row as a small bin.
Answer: 4.05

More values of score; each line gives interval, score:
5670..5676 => 4.14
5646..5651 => 3.68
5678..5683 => 3.45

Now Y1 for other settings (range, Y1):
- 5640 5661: 5660.59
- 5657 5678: 5671.02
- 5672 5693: 5691.96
